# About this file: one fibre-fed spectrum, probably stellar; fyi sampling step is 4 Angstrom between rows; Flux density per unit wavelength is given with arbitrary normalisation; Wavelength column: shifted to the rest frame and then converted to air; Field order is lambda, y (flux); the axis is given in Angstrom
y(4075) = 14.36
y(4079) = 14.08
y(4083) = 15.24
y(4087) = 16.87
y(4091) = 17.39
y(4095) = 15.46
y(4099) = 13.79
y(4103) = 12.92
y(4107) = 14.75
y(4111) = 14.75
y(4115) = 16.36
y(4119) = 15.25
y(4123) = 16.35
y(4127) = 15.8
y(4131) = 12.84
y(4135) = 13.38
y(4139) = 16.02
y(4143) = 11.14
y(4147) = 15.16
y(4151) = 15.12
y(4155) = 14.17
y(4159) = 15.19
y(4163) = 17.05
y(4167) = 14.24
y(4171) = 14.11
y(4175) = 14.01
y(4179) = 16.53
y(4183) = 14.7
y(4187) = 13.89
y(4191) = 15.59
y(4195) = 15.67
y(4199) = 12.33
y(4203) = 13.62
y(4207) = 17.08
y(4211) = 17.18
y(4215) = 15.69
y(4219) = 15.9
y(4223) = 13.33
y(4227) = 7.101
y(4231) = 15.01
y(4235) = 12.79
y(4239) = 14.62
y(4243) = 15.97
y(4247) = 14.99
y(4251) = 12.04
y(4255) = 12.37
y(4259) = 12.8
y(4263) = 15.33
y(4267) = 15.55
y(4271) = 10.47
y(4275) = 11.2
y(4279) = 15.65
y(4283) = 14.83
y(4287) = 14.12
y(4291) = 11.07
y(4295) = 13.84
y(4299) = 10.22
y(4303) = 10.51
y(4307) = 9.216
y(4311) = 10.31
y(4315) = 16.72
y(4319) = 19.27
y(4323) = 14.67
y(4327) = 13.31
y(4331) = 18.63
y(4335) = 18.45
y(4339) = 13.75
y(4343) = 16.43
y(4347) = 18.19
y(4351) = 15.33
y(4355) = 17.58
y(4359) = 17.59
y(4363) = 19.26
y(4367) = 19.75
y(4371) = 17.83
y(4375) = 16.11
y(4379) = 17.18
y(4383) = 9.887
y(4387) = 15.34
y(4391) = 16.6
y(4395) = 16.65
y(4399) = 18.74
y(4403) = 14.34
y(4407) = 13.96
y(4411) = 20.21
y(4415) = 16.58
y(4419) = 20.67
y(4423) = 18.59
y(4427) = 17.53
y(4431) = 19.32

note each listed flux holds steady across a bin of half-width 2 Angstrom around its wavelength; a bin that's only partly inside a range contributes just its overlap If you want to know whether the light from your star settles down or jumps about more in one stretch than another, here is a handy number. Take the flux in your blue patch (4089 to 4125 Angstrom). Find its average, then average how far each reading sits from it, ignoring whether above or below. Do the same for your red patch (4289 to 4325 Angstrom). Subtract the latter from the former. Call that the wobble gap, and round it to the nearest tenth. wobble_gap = -1.9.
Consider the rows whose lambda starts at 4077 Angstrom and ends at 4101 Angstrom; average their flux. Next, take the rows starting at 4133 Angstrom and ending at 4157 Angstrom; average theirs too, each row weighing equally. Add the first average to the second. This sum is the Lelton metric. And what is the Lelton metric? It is 30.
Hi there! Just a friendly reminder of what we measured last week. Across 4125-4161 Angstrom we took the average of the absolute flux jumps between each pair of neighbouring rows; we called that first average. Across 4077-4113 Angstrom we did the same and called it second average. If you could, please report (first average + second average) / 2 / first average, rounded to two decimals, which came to 0.78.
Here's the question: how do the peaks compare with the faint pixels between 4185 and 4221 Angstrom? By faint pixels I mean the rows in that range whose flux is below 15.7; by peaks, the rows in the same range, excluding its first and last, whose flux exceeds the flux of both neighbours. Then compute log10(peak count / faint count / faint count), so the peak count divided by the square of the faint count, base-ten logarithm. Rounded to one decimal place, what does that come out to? -1.3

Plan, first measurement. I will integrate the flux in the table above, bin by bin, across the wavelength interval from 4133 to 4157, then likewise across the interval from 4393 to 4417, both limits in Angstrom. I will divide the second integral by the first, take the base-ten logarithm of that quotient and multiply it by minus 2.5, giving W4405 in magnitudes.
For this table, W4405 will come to -0.2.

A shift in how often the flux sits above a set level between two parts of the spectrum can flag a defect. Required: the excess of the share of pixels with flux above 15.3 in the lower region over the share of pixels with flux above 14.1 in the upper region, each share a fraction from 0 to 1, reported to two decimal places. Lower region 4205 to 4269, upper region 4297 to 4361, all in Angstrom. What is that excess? -0.19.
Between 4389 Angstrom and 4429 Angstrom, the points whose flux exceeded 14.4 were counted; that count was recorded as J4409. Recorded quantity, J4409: 8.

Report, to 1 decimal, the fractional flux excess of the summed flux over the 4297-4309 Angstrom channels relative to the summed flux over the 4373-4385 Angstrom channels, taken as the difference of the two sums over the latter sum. -0.3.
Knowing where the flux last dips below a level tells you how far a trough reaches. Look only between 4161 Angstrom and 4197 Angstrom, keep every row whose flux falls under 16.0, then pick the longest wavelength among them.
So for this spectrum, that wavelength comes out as 4195 Angstrom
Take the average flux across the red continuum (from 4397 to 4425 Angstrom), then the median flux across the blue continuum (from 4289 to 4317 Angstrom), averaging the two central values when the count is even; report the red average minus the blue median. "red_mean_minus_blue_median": 7.1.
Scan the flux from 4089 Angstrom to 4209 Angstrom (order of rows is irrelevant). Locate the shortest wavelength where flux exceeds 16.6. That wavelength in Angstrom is 4091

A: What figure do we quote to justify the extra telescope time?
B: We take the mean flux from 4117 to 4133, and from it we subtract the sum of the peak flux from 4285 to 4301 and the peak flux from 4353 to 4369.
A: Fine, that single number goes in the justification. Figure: -19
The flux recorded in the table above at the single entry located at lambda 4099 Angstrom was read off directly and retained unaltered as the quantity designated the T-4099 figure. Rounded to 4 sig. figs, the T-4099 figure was 13.79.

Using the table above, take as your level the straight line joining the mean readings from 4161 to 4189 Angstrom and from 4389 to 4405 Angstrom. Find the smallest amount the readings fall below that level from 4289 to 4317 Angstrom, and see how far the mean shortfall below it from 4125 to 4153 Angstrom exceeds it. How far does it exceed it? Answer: 1.2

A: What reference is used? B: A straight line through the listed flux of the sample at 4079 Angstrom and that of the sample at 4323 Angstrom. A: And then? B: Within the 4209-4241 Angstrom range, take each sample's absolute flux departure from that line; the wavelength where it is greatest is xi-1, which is 4227 Angstrom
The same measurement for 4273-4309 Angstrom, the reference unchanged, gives 4307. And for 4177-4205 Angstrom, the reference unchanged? 4179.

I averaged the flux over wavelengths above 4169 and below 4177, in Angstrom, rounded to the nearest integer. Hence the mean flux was 14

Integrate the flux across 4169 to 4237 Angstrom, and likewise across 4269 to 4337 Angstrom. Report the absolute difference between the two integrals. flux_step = 48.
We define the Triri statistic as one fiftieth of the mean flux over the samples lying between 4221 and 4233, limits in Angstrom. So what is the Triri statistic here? 0.236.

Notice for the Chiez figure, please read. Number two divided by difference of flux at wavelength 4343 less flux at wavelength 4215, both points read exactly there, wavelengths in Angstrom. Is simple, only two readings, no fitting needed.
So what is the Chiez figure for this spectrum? 3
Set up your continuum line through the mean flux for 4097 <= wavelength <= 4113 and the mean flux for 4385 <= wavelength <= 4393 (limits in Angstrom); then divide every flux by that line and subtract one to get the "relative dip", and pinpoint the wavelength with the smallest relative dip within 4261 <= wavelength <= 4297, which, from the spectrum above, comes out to 4271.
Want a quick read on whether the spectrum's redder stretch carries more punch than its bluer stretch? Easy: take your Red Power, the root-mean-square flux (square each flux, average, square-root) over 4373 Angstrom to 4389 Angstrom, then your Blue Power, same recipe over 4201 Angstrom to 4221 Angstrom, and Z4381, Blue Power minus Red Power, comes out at 1.0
